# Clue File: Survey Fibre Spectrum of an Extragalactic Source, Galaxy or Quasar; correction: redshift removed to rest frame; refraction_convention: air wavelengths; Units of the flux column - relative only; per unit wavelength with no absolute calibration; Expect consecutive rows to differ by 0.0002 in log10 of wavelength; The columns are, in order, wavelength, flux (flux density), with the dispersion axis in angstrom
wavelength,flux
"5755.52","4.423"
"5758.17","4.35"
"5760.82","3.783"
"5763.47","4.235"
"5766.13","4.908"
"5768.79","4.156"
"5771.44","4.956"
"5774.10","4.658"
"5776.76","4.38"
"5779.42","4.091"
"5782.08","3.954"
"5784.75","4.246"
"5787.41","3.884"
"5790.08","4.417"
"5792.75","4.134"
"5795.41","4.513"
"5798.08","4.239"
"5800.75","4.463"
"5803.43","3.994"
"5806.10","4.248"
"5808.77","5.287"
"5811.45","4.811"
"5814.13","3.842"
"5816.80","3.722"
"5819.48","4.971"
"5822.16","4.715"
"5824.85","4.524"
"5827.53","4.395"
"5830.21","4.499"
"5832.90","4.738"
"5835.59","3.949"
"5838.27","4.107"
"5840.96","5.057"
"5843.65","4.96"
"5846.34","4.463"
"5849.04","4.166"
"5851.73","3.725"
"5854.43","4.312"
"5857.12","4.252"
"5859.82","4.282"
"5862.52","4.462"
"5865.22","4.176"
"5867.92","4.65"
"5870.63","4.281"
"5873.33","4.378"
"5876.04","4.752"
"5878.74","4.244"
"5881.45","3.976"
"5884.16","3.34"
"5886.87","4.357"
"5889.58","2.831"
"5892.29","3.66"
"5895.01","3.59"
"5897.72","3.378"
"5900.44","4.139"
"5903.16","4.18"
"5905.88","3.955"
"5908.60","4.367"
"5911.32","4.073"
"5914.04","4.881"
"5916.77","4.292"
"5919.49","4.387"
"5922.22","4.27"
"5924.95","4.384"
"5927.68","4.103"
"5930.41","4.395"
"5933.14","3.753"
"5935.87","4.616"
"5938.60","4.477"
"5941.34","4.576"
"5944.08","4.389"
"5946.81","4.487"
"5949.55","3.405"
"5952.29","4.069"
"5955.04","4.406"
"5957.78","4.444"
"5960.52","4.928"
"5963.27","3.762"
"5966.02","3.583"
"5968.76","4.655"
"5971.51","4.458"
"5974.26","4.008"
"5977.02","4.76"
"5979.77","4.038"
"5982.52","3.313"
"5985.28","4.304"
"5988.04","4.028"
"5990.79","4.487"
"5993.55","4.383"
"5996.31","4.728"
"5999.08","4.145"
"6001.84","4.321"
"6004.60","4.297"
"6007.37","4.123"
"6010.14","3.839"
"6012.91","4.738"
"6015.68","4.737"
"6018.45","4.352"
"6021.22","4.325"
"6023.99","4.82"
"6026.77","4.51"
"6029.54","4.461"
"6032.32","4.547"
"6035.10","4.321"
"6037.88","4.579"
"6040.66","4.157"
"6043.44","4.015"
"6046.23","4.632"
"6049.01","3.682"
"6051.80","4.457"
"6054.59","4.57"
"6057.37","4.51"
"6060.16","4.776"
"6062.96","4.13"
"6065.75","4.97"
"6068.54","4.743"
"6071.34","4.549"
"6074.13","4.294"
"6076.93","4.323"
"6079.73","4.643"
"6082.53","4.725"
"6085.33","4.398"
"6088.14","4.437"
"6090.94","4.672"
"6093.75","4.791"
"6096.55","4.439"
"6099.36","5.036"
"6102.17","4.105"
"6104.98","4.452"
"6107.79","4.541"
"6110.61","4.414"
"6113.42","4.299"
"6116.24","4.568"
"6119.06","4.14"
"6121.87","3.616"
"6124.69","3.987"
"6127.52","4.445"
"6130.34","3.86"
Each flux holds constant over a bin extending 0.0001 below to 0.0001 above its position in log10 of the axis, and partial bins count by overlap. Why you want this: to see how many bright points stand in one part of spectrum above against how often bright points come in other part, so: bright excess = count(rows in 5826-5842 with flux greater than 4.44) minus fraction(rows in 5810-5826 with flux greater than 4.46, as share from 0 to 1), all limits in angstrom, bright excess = 2.3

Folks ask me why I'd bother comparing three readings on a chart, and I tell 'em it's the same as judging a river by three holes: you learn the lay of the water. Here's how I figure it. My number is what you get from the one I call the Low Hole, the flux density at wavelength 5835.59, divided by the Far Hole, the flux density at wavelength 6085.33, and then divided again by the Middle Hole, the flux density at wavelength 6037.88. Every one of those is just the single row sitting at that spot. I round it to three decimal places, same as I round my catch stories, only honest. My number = 0.196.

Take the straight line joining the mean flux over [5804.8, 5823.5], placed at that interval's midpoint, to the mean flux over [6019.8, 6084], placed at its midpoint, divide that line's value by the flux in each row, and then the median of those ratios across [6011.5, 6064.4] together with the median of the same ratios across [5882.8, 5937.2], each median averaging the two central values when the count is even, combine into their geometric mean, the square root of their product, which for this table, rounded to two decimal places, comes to 1.04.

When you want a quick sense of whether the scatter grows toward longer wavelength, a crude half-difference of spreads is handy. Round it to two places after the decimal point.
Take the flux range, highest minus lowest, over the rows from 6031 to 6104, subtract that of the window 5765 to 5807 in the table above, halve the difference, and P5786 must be 0.14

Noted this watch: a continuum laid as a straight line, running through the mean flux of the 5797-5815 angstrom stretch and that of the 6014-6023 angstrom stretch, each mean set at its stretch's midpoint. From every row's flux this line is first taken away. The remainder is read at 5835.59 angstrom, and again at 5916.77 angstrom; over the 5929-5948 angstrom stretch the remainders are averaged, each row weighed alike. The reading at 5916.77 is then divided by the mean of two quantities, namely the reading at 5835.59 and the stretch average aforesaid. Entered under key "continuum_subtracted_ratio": 1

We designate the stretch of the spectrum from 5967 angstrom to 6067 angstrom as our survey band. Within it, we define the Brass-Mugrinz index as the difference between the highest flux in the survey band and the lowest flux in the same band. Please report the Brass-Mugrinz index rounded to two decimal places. 1.66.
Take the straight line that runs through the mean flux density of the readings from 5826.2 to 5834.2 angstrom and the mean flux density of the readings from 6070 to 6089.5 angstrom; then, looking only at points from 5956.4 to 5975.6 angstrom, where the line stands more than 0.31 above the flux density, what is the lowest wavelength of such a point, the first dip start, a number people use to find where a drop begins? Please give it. 5963.27 angstrom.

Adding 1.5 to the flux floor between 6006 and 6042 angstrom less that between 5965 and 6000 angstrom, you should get 2.0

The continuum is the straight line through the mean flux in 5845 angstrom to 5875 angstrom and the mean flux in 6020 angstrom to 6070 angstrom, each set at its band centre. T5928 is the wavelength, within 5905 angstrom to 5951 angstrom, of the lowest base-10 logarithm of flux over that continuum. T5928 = 5949.55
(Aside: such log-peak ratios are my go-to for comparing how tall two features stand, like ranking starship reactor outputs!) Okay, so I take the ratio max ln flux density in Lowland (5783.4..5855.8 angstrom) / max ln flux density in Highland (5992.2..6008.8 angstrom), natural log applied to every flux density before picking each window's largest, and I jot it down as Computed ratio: 1.07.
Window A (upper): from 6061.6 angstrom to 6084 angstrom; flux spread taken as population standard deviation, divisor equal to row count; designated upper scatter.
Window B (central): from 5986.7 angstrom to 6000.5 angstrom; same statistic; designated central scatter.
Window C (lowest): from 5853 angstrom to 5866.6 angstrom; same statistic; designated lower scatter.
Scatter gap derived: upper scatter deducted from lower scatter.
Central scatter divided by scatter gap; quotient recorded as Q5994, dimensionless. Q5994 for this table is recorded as -1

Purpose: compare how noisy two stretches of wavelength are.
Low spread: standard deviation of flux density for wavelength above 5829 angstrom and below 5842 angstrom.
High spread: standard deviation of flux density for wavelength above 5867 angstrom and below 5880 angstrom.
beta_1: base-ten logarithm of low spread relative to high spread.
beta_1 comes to 0.3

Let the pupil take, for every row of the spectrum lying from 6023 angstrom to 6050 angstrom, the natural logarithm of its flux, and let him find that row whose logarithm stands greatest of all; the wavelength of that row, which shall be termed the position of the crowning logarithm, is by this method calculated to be 6023.99 angstrom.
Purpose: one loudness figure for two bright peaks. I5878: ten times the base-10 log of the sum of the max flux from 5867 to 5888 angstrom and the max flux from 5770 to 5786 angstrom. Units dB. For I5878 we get 9.87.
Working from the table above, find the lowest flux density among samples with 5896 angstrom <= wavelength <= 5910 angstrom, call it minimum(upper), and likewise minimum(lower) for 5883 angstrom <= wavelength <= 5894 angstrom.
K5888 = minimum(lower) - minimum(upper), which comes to -0.55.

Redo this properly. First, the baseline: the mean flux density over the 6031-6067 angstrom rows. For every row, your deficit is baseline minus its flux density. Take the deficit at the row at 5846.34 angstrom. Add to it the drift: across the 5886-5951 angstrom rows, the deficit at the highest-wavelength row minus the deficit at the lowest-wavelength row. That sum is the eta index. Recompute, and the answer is 0.9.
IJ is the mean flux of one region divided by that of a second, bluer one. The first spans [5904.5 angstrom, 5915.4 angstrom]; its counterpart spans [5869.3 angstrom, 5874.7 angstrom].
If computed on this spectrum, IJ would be 1.00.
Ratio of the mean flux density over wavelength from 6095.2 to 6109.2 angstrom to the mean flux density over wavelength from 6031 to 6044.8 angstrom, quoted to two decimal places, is 1.04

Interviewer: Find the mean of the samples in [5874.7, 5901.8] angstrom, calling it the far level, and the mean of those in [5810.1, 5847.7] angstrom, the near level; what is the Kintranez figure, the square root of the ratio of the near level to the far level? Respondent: 1.08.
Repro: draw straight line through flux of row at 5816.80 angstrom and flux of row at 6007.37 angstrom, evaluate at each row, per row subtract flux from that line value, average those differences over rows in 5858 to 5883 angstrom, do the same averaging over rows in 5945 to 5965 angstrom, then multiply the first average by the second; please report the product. 0.10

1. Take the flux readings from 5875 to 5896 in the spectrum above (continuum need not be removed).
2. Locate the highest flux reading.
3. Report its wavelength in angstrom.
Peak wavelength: 5876.04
